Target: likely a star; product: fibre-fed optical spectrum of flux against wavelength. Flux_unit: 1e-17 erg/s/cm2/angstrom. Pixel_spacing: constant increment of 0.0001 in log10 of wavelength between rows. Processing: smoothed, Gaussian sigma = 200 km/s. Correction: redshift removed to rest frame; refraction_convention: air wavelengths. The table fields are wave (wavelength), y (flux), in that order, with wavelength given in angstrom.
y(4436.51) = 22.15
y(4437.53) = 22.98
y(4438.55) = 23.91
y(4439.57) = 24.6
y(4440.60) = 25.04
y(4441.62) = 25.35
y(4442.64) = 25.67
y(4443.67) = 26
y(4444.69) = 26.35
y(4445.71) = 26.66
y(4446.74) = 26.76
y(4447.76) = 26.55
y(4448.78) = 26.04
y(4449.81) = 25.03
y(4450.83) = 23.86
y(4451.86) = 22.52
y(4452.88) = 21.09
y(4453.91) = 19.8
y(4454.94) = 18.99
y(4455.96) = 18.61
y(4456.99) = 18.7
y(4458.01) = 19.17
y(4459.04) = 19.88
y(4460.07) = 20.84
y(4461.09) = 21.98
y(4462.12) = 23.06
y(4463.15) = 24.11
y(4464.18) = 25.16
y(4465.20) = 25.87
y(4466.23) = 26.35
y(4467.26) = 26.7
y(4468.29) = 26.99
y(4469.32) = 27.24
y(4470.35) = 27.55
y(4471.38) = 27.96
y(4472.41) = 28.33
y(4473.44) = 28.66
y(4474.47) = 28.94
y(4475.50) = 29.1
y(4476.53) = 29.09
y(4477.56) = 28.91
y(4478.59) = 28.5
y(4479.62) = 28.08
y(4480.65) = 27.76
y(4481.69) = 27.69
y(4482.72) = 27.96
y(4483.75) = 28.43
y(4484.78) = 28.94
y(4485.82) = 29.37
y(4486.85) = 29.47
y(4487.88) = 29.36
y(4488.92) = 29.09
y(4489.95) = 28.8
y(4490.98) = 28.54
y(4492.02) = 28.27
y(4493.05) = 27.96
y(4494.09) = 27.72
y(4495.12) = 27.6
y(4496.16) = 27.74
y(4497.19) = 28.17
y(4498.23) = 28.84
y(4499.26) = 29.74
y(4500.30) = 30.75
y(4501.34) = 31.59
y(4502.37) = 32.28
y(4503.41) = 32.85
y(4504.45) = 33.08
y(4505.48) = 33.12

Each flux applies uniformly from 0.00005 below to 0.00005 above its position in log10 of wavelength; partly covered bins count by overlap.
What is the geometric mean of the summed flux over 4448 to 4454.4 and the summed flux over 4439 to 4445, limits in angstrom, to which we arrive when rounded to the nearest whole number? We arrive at 145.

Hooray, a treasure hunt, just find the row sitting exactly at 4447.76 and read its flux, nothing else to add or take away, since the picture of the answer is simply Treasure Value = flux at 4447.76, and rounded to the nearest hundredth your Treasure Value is 26.55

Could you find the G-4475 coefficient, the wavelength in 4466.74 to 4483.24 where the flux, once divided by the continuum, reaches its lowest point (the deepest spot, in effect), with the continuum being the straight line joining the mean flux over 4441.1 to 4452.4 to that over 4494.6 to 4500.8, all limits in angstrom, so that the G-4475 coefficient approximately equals 4467.26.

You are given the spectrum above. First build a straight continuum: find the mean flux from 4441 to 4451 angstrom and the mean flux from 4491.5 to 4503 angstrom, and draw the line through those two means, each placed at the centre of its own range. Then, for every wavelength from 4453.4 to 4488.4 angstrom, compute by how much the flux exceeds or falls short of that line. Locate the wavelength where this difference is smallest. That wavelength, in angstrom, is 4455.96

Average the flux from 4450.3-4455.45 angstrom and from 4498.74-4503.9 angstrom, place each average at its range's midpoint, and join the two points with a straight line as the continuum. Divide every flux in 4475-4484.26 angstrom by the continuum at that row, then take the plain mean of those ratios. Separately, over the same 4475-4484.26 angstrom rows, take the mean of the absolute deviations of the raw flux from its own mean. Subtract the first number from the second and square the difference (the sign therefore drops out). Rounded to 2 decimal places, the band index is 0.36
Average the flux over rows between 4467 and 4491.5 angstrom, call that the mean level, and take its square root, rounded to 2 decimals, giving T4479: 5.33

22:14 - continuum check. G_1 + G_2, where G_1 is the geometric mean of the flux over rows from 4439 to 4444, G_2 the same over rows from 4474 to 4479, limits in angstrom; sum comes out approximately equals 54.2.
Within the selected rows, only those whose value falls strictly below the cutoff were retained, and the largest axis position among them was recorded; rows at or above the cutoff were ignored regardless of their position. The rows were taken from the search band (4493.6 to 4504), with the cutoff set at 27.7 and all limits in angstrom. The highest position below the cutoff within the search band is 4495.12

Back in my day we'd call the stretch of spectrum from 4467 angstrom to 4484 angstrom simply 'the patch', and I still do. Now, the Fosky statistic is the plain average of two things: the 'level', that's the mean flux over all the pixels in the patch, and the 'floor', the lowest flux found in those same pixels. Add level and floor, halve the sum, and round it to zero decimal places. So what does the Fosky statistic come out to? 27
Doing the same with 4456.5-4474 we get 22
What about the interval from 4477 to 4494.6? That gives 28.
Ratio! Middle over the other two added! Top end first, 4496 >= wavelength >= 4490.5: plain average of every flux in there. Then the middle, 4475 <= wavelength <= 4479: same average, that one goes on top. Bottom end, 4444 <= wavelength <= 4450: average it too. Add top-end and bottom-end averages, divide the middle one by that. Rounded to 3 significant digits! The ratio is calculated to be 0.533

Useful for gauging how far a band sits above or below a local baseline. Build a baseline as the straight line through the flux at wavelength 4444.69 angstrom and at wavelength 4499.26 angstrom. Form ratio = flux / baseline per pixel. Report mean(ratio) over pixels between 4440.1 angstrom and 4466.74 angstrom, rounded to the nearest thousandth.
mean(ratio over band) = 0.873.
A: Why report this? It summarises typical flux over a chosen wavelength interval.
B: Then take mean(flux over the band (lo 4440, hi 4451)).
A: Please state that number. 25.8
